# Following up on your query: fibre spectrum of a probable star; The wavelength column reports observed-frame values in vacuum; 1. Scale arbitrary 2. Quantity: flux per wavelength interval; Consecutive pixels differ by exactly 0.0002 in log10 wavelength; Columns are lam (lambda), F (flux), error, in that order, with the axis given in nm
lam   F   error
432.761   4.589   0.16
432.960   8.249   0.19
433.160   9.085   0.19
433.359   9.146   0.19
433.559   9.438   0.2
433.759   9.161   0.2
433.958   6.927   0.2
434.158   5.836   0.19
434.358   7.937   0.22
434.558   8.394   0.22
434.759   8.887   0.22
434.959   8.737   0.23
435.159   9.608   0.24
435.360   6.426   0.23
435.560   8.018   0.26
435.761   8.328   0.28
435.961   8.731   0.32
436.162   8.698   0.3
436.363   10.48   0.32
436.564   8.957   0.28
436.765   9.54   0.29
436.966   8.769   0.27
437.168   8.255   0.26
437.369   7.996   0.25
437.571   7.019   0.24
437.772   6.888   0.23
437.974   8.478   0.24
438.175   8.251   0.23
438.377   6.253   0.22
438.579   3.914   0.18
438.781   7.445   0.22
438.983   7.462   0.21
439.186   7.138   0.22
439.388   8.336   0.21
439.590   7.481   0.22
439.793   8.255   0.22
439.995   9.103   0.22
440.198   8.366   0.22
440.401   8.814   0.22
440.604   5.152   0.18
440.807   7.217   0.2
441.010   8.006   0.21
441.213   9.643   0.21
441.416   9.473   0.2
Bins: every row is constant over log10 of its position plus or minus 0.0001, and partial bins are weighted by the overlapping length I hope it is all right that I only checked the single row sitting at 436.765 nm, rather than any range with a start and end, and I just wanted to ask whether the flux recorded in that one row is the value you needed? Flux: 9.54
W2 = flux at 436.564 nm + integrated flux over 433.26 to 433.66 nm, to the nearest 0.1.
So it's 12.7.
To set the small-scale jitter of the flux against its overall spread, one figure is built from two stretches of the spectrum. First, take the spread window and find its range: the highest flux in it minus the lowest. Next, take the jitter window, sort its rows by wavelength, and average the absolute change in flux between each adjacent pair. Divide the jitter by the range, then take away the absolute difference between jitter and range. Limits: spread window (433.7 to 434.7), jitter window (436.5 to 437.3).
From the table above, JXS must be -2.52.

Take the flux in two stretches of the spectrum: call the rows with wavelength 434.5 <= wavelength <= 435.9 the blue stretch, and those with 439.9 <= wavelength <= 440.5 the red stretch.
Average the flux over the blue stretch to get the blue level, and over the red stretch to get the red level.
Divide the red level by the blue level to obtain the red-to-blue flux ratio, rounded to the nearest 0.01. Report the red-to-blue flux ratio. 1.05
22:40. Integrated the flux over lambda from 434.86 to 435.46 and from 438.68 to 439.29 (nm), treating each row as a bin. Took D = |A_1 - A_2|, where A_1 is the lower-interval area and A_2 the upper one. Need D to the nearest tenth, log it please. 0.5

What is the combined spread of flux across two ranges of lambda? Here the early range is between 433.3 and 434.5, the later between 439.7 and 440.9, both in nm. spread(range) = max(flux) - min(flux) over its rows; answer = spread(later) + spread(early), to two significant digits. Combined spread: 7.6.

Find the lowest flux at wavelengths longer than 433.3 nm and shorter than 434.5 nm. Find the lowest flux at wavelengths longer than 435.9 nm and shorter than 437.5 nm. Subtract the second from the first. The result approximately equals -2.2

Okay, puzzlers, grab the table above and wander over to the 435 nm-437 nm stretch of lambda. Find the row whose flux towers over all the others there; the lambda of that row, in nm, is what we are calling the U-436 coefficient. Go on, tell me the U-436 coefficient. 436.363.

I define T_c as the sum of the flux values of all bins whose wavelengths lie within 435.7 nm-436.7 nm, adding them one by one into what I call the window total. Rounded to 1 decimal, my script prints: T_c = 45.2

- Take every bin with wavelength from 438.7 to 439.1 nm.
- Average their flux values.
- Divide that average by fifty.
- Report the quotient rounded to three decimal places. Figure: 0.149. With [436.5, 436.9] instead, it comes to 0.185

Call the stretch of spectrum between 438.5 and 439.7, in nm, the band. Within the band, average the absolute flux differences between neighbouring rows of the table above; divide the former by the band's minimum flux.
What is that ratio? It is 0.30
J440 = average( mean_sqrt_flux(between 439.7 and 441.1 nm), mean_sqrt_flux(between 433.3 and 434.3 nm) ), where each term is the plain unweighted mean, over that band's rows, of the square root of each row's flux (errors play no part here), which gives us 2.81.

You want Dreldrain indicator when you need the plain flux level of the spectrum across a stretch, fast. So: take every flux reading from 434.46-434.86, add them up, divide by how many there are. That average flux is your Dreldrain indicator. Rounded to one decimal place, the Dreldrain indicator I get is 8.6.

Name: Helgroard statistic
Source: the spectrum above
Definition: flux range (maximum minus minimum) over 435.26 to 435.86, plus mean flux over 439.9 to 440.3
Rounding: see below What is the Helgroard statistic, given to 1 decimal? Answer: 10.6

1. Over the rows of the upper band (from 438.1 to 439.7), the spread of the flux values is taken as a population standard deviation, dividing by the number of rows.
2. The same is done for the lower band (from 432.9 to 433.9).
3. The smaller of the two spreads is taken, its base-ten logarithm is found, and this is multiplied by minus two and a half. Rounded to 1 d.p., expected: 1.0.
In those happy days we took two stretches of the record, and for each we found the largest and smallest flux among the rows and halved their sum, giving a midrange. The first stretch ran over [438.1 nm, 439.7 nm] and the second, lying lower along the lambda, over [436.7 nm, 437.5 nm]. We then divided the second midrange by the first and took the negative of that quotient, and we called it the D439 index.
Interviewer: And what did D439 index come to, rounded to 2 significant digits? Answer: -1.4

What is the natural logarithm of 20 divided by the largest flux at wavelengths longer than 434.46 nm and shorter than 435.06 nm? 0.811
